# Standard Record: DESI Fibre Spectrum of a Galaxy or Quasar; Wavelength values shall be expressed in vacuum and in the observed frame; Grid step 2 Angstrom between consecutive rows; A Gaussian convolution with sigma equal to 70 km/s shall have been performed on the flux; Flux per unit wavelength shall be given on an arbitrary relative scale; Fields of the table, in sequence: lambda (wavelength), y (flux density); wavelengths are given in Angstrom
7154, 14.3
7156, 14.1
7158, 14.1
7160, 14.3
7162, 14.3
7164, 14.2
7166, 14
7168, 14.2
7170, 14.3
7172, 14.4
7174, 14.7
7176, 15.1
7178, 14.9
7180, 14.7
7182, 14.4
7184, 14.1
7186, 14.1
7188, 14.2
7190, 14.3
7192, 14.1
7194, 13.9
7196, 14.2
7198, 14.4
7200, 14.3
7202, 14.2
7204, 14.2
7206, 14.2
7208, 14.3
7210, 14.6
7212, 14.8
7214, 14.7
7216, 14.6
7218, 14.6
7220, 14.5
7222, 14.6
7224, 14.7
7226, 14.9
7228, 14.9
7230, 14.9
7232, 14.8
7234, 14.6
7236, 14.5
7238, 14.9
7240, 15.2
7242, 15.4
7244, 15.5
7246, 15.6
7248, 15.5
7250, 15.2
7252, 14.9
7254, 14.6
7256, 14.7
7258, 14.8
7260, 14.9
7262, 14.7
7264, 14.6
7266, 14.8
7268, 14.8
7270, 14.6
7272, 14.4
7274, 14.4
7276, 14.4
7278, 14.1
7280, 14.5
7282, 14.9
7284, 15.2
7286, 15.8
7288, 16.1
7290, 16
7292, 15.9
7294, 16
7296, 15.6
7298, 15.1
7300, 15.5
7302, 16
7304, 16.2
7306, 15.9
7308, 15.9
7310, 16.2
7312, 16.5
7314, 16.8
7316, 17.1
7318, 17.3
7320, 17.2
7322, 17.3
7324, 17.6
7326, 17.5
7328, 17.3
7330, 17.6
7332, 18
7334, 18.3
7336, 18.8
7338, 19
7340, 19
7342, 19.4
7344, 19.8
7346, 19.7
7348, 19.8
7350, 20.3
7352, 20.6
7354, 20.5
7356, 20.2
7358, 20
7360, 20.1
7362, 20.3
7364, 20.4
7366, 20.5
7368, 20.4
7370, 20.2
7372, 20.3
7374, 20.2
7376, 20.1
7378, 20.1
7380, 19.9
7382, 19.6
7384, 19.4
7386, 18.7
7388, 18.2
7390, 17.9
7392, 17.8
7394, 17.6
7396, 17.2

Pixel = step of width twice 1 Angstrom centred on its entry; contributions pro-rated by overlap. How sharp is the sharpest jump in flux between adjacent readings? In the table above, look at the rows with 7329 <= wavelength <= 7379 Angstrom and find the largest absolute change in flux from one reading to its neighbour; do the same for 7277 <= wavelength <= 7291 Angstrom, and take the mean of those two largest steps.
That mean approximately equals 0.55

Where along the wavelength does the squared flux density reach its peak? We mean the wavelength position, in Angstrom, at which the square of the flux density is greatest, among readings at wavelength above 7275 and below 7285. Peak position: 7284 Angstrom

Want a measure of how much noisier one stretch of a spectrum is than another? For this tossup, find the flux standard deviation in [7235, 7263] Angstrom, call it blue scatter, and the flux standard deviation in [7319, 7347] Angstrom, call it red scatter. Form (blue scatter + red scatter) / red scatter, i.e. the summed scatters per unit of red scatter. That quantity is 1.39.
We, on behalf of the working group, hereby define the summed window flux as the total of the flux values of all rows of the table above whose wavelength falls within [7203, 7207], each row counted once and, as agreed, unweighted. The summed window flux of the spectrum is 28.4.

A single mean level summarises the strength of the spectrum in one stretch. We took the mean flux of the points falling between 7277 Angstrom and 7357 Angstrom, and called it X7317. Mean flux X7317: 17.3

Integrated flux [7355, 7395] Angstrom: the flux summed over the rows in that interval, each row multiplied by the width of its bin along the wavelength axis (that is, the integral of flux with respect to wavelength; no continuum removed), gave 784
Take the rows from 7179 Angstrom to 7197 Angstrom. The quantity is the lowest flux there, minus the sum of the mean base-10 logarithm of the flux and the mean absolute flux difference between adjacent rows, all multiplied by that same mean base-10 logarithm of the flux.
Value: 14.5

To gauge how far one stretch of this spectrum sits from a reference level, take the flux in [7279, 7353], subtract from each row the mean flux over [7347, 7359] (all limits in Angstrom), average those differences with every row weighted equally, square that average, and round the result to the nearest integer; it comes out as 9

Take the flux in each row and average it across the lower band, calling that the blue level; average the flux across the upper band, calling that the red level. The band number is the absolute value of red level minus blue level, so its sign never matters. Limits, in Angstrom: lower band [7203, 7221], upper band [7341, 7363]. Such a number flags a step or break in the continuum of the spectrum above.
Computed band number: 6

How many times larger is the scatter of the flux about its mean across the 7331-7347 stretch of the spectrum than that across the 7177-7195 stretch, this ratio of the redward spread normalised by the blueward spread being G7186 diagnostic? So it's 2.0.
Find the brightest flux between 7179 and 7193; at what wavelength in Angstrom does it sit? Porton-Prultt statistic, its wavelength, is 7180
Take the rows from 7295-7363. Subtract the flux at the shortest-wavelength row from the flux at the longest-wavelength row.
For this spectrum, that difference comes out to 4.7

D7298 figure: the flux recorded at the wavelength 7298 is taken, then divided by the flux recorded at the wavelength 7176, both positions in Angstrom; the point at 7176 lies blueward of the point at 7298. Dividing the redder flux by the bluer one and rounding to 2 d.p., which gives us 1.00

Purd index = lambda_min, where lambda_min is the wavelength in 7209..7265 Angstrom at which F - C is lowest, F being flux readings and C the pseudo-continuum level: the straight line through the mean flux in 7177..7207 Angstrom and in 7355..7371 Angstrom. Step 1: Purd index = 7264 Angstrom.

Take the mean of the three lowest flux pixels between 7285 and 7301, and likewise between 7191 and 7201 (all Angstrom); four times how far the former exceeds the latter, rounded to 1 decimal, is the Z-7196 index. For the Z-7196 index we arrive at 5.3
